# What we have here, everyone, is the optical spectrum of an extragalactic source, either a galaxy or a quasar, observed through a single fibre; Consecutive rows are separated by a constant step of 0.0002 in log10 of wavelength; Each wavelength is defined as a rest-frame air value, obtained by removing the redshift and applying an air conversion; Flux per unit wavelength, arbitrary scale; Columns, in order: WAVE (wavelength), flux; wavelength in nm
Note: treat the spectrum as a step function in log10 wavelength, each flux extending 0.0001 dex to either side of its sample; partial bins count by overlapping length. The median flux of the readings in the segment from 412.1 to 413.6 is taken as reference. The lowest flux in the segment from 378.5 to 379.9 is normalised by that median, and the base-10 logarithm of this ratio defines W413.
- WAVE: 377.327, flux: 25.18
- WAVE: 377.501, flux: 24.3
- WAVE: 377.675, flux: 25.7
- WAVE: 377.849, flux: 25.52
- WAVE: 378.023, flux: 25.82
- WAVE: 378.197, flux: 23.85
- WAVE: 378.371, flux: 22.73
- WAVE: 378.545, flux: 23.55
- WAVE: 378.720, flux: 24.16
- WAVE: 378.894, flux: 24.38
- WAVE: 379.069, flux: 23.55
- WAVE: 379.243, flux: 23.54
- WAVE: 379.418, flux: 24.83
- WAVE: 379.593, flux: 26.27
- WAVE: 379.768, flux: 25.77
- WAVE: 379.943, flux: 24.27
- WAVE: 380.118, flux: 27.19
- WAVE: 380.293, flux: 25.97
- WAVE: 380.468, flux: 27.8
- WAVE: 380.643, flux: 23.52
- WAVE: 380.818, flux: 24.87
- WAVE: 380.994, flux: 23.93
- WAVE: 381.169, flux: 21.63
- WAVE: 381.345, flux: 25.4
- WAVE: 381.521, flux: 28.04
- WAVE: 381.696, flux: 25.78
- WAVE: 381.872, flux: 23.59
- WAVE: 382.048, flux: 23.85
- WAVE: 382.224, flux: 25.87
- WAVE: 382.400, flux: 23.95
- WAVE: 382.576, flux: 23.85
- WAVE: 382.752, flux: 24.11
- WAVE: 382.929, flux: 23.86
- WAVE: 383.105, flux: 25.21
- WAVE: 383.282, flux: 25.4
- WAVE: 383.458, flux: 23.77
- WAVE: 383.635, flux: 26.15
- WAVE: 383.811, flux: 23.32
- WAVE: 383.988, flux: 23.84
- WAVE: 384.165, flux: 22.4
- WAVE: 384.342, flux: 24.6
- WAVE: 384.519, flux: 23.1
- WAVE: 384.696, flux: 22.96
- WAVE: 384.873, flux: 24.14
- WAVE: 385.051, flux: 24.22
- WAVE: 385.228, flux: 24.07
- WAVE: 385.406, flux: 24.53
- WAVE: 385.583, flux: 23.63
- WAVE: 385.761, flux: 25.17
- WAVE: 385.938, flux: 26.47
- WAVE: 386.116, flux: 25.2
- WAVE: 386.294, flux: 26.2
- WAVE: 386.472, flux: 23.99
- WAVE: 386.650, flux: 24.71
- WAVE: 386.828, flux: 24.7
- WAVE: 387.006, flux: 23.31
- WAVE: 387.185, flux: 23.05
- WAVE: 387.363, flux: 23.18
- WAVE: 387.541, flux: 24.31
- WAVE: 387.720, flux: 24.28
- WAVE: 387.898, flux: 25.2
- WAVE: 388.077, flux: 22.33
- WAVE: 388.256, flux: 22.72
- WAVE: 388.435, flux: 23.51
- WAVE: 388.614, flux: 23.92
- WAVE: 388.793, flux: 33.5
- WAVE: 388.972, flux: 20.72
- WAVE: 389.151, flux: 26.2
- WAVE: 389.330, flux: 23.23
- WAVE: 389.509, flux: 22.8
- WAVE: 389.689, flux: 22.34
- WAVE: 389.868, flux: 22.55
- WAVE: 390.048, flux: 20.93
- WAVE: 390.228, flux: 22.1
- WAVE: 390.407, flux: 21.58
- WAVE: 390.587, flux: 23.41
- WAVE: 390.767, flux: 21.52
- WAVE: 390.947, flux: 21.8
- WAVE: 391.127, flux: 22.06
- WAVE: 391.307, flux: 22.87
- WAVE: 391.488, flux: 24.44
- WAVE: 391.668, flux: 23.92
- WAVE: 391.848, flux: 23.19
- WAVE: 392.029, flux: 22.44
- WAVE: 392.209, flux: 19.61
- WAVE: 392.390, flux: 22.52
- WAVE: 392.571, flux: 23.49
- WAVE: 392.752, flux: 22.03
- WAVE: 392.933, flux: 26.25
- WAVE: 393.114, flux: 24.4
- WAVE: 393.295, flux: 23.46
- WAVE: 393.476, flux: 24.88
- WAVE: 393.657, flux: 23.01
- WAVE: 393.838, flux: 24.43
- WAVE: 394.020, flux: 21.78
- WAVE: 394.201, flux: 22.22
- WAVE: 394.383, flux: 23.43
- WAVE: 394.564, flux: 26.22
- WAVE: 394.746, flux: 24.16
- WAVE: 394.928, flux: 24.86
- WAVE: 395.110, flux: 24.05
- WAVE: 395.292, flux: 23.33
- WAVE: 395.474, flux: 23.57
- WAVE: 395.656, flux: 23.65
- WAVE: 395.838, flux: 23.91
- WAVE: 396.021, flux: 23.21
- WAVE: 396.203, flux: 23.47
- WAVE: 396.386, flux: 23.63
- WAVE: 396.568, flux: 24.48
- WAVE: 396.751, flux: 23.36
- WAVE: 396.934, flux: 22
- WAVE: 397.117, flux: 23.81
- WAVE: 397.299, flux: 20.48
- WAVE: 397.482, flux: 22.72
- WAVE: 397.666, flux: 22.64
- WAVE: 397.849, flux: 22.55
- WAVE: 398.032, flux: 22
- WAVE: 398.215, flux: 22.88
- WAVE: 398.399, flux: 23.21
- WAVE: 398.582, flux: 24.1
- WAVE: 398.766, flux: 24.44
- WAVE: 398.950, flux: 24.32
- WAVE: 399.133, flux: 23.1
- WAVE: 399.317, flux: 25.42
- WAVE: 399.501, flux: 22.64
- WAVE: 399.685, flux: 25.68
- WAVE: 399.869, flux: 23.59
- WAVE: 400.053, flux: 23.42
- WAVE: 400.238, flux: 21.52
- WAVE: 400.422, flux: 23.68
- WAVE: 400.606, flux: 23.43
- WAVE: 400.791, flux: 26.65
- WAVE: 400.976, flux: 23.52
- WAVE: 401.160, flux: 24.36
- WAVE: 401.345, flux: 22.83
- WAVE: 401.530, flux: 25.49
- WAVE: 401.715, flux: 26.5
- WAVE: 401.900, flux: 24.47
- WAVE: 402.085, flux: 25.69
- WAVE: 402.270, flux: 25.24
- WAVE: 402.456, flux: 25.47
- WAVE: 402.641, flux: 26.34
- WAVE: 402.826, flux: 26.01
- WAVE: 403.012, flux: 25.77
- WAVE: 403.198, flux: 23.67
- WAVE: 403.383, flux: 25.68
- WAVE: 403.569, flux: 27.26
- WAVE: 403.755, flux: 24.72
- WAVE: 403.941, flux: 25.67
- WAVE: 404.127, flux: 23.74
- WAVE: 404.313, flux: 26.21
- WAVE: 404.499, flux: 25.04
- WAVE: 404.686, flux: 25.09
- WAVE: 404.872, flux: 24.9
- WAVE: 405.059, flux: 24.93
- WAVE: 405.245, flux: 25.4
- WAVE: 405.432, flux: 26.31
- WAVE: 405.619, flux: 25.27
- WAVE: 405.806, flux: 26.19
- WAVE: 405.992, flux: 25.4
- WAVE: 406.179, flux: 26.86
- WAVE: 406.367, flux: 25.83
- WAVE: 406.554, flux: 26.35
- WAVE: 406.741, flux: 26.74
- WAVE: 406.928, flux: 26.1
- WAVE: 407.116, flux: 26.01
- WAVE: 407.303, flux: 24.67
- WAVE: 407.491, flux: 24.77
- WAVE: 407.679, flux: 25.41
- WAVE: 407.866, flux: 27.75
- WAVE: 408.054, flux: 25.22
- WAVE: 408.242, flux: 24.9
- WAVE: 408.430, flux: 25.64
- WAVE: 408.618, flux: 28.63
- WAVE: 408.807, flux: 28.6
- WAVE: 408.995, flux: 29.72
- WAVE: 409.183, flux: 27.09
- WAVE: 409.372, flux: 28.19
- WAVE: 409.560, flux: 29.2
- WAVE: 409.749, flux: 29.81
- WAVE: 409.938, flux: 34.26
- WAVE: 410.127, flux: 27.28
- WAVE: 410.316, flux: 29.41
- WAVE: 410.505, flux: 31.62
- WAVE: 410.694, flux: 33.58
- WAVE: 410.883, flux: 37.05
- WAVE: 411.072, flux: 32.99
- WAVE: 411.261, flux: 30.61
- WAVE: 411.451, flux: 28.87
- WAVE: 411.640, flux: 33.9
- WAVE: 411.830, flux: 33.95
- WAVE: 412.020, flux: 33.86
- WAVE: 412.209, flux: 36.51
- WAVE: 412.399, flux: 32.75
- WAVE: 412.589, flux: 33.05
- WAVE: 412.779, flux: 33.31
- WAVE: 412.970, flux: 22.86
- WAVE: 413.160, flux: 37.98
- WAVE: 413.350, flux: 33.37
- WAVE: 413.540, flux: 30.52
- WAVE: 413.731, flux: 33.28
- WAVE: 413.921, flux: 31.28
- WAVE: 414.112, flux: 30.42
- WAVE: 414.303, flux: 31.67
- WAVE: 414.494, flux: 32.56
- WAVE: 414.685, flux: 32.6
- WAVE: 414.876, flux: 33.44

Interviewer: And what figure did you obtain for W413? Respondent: -0.15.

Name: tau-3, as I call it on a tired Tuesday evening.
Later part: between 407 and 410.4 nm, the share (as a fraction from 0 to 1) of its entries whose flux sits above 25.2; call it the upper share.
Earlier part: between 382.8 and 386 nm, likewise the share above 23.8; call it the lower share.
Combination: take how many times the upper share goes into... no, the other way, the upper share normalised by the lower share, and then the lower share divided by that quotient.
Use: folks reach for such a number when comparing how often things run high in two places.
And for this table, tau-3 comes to 0.5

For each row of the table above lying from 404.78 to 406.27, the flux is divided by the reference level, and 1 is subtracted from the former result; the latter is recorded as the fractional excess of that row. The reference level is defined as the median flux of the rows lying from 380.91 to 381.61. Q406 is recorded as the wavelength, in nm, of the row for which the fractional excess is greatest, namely 406.179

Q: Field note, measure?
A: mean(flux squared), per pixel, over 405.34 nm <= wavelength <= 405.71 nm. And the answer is 665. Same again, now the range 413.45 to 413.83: 1020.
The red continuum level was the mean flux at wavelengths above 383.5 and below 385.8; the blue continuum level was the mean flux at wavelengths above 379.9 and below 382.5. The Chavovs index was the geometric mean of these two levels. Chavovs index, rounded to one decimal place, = 24.5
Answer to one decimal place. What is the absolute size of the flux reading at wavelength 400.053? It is 23.4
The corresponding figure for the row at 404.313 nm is 26.2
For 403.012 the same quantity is 25.8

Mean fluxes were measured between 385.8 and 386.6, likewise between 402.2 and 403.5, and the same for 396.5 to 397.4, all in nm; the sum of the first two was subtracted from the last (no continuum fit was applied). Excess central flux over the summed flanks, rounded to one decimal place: -28.1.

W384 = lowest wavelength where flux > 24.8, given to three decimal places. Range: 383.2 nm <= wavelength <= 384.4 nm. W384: 383.282 nm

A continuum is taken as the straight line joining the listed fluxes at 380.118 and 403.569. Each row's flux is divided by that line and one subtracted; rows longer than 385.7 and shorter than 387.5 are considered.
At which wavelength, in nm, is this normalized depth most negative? 387.185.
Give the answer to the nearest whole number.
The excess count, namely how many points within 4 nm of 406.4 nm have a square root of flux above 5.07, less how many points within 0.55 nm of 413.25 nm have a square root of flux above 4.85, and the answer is 19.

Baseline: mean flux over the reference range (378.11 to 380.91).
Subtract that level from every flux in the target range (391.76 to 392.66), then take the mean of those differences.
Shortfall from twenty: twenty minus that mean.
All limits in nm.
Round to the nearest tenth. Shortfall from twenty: 22.5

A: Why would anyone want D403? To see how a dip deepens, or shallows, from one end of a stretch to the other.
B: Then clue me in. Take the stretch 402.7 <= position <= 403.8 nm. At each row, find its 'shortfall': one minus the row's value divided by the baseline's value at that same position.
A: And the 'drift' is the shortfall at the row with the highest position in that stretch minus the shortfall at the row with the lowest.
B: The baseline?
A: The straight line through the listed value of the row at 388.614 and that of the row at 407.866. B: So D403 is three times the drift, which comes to 0.16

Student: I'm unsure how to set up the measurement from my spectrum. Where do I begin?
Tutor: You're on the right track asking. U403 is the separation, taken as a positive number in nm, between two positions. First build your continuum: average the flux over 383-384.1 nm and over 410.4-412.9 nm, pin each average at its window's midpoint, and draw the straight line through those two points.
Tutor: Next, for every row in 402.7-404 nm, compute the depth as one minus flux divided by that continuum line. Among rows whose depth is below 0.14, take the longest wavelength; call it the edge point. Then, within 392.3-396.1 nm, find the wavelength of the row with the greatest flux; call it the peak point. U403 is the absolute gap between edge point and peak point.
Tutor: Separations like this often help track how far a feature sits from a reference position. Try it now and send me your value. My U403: 10.64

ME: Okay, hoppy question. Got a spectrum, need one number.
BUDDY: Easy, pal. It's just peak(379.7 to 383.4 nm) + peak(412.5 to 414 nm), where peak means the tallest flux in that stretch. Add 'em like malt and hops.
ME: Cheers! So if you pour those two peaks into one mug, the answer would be 66.0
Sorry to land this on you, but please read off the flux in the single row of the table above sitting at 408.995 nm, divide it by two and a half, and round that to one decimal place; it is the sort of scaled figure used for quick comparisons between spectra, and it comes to 11.9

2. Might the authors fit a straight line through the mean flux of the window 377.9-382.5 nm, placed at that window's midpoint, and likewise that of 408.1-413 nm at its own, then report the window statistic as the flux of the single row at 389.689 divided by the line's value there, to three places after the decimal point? 0.839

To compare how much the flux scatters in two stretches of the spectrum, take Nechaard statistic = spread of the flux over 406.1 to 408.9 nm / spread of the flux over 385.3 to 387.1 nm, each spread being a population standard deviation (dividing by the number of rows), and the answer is 1.3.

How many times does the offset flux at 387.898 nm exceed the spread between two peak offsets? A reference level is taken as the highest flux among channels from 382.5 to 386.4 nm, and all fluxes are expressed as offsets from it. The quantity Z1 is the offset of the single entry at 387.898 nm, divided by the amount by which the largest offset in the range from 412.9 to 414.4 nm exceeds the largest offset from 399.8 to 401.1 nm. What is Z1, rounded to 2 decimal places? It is -0.11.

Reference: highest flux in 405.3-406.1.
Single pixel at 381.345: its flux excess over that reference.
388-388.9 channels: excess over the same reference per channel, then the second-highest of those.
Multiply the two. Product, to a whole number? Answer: 2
